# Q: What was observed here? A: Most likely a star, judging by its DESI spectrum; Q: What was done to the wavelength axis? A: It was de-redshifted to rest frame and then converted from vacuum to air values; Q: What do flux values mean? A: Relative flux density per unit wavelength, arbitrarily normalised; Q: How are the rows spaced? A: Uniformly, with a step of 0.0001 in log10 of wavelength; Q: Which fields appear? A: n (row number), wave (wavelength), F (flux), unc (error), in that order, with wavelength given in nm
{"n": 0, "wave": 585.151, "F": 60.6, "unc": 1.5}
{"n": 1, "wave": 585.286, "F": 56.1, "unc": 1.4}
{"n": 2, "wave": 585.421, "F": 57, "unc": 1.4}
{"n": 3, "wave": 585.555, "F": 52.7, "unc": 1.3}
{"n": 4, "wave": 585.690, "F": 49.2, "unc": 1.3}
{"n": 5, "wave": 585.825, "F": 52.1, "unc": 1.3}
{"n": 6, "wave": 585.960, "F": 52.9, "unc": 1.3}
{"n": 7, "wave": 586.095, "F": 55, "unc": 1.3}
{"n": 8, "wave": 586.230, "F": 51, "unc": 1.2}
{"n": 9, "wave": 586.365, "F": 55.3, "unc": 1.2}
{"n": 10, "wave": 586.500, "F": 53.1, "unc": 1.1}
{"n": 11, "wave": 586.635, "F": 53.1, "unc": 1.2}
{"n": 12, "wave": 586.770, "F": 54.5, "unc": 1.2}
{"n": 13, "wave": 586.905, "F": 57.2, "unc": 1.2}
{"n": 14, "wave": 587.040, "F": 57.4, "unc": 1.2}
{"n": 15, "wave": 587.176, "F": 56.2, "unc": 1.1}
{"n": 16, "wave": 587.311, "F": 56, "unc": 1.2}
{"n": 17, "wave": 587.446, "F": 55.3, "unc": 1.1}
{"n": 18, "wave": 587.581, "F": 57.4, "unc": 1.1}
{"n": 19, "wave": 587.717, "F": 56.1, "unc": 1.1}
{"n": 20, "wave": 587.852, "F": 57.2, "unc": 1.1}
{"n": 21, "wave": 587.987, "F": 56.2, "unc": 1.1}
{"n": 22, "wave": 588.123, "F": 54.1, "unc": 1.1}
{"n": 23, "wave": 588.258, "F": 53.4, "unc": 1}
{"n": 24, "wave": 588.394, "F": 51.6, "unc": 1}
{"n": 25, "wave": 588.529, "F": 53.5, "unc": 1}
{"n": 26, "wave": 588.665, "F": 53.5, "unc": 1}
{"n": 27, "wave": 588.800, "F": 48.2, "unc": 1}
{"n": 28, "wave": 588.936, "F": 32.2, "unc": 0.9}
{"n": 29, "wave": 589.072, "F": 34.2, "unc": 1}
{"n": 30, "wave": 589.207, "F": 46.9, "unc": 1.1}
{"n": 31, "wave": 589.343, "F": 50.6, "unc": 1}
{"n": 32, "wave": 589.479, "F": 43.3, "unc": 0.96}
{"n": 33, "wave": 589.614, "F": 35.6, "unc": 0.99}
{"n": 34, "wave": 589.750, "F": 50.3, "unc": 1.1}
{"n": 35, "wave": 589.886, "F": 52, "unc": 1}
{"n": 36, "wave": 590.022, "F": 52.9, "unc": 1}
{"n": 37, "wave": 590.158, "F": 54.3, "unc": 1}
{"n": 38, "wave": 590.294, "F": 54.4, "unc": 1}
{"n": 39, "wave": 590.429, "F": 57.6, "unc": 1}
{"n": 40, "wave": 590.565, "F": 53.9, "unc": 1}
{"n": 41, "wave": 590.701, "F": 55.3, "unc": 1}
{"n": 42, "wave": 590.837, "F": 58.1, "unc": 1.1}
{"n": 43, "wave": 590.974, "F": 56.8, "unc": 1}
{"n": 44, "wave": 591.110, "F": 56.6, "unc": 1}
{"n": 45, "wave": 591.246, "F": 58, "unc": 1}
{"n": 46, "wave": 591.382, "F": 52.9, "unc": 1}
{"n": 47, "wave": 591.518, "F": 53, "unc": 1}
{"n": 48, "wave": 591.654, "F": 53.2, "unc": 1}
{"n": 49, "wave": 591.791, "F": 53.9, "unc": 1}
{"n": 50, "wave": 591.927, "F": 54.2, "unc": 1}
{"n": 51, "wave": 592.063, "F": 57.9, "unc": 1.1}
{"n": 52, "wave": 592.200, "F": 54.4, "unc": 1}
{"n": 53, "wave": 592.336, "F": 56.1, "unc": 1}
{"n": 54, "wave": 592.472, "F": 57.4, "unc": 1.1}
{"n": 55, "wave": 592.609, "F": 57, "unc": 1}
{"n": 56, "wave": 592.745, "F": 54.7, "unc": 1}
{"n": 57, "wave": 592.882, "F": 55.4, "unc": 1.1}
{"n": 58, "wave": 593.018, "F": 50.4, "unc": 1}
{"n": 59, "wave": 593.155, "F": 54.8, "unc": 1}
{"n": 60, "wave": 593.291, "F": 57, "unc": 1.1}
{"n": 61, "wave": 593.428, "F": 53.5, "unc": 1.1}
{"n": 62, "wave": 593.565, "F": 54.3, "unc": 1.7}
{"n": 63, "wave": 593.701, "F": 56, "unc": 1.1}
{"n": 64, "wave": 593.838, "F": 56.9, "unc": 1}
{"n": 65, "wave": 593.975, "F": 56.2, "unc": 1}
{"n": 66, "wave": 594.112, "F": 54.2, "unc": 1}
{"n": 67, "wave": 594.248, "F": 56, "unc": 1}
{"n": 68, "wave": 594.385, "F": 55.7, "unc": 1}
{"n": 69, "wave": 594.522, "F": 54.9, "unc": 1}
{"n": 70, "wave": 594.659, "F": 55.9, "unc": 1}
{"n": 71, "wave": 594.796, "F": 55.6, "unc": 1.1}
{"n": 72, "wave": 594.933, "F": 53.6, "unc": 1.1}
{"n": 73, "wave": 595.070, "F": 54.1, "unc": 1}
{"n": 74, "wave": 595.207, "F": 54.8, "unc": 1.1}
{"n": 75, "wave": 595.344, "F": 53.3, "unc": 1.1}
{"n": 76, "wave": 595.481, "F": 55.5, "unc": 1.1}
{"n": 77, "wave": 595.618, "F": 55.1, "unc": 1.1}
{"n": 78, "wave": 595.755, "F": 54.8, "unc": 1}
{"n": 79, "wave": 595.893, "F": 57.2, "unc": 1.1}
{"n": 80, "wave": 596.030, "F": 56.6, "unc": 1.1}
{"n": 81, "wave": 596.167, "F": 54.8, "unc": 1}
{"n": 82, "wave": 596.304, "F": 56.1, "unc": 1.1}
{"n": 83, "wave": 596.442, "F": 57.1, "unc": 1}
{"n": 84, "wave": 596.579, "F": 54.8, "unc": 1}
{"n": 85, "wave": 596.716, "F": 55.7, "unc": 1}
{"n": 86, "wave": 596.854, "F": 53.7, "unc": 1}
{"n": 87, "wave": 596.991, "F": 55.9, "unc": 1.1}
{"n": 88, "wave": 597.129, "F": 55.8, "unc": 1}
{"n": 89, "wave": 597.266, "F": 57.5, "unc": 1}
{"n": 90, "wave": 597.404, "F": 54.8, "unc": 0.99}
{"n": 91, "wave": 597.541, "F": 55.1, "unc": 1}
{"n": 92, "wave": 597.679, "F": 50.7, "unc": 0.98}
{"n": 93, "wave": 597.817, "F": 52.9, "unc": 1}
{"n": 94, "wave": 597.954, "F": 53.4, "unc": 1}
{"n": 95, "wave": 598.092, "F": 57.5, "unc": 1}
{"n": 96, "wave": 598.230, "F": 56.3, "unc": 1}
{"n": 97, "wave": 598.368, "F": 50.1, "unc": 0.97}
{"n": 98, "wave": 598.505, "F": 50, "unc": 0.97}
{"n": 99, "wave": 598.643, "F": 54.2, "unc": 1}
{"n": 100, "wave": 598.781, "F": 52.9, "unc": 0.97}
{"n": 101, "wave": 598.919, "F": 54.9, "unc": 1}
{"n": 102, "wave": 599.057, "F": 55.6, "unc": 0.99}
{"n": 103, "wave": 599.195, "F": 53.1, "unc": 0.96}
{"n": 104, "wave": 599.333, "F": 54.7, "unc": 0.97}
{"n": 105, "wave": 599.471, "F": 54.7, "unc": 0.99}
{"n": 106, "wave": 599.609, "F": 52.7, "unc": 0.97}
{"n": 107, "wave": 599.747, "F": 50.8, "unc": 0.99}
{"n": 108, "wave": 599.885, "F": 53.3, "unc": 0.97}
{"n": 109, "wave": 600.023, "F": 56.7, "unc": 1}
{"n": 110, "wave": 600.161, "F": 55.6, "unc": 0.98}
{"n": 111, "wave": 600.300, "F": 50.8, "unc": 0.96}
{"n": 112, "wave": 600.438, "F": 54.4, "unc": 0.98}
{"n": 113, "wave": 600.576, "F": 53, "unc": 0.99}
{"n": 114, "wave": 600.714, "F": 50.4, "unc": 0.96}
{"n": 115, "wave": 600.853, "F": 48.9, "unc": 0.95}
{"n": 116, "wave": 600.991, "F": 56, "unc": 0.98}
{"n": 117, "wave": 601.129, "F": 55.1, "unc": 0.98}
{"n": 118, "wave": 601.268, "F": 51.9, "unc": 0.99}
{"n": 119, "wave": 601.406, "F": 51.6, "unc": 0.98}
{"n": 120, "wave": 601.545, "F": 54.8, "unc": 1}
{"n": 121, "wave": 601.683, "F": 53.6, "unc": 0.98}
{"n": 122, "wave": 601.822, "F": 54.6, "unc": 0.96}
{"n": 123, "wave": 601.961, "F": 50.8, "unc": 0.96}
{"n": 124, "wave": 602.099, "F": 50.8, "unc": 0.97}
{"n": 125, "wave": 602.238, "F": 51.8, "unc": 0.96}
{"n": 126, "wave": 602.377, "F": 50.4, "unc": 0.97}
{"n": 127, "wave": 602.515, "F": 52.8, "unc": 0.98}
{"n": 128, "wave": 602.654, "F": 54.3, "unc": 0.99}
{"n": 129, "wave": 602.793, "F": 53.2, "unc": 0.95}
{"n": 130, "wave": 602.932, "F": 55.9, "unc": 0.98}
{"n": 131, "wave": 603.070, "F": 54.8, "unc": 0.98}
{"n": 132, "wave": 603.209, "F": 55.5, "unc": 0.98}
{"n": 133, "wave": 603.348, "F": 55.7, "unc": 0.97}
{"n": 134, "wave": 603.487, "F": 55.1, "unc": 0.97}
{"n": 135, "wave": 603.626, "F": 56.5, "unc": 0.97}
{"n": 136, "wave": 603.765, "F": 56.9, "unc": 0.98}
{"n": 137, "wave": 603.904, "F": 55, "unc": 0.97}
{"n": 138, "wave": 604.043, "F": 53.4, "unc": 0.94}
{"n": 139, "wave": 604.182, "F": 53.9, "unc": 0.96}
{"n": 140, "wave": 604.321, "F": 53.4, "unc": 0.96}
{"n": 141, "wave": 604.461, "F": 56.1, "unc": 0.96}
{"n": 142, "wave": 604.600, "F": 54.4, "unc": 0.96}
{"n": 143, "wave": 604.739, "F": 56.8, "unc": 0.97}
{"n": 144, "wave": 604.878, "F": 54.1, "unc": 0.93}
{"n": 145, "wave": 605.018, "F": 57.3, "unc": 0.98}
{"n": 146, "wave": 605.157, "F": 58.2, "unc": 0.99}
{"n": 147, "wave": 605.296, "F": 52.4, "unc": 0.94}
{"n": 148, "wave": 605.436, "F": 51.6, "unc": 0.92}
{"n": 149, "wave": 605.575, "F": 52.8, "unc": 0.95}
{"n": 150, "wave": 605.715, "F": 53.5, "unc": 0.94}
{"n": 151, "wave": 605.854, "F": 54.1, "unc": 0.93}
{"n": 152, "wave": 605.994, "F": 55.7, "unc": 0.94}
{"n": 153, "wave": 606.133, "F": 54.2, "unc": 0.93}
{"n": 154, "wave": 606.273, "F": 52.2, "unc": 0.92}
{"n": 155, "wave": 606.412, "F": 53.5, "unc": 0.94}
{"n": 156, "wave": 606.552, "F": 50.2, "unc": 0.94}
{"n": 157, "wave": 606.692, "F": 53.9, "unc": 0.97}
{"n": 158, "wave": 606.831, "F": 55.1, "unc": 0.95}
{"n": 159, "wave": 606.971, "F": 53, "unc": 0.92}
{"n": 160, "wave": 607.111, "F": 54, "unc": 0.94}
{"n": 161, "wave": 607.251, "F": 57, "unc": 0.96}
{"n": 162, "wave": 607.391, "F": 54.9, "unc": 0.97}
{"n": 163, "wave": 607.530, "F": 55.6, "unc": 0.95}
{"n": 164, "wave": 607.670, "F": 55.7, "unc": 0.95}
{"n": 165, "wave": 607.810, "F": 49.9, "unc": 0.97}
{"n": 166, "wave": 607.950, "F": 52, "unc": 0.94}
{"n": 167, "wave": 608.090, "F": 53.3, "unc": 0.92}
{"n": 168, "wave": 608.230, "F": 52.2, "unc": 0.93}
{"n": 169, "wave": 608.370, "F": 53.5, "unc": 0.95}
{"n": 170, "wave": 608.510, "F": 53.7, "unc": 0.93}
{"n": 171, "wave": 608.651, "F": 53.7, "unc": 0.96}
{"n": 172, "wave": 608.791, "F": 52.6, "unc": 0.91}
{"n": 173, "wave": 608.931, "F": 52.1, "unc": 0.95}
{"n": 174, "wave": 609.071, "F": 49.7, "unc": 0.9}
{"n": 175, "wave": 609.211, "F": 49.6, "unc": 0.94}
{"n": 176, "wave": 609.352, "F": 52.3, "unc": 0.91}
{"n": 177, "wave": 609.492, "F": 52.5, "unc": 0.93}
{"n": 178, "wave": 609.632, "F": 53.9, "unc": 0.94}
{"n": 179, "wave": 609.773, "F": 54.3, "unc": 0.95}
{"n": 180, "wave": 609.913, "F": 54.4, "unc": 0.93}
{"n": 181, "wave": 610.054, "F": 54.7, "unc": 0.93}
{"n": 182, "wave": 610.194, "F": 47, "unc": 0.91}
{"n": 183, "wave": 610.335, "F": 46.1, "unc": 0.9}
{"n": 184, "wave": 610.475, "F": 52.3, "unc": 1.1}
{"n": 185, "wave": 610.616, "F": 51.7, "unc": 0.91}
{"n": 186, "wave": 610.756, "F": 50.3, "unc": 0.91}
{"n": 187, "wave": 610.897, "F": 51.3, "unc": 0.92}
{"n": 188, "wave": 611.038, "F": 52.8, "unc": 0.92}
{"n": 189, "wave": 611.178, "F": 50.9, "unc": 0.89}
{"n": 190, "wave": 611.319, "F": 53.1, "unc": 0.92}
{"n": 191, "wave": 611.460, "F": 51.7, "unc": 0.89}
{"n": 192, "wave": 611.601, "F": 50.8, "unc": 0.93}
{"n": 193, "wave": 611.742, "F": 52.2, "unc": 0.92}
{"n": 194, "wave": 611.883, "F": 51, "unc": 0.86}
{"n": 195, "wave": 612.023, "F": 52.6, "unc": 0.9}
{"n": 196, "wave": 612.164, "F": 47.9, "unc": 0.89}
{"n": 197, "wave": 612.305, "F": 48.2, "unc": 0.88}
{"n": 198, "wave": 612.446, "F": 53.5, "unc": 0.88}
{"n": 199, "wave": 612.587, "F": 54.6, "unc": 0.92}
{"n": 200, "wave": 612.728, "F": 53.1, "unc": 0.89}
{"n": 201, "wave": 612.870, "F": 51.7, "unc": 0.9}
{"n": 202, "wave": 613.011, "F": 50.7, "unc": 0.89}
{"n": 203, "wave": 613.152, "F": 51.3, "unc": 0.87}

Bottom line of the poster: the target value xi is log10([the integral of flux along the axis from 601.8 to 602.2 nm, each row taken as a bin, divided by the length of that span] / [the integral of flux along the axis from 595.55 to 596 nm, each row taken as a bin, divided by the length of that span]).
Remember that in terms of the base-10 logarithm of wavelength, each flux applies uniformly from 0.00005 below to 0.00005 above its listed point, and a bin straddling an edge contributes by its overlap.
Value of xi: -0.032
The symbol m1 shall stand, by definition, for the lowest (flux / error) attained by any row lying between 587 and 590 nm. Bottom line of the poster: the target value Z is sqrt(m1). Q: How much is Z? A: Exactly 5.85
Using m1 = 34.2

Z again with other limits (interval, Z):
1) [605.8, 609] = 7.17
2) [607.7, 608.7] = 7.17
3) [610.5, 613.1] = 7.34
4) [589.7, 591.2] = 6.76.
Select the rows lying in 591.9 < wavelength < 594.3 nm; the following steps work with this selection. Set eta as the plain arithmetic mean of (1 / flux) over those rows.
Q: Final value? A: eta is 0.0181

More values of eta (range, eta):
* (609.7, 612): 0.0194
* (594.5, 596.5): 0.0181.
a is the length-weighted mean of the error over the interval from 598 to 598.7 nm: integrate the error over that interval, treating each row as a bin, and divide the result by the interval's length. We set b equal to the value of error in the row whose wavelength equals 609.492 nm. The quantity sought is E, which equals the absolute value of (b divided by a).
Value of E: 0.94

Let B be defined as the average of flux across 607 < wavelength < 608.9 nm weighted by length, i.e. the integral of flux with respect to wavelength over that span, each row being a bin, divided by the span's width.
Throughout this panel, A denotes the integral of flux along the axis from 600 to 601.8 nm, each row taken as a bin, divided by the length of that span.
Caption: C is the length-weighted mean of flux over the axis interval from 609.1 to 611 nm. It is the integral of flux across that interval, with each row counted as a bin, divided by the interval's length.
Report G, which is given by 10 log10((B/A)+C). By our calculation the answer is 17.2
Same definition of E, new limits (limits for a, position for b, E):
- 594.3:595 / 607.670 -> 0.91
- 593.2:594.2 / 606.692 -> 0.85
